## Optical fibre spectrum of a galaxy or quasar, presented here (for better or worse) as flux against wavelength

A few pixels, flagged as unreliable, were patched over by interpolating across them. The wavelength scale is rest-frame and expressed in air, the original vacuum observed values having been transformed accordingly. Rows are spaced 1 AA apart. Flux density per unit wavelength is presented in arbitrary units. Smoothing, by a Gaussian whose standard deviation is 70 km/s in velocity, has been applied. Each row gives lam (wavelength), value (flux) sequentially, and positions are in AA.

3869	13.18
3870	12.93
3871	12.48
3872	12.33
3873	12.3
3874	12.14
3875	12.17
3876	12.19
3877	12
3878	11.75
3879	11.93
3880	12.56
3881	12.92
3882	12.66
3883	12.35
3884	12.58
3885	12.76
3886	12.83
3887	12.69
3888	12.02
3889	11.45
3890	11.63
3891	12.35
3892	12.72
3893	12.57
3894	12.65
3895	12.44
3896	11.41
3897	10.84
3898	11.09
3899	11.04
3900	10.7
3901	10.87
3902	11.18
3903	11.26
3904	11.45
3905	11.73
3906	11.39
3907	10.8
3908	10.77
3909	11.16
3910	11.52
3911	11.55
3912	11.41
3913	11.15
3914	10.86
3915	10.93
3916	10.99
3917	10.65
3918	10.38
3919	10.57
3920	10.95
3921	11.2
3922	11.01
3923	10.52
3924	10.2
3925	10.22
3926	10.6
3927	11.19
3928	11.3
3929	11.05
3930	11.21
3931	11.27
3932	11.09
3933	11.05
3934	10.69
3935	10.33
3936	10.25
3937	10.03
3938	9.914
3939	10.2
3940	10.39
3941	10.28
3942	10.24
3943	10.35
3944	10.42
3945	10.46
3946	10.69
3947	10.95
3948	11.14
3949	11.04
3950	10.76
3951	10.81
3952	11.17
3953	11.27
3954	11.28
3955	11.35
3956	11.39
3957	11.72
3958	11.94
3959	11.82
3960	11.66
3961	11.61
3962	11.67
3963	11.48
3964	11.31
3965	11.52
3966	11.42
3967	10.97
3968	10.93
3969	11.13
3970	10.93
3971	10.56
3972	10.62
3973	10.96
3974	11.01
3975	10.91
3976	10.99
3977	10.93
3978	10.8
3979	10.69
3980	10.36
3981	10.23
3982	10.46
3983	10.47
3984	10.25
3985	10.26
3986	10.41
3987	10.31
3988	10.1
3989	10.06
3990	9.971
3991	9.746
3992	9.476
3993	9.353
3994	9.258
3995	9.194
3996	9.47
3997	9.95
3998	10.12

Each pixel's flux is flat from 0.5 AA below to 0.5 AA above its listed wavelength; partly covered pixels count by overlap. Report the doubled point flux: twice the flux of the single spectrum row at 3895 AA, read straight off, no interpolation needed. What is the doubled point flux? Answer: 24.9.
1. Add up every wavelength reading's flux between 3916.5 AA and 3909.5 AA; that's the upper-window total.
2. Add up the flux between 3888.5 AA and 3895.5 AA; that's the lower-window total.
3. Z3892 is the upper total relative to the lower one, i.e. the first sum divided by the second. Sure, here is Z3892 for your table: 0.914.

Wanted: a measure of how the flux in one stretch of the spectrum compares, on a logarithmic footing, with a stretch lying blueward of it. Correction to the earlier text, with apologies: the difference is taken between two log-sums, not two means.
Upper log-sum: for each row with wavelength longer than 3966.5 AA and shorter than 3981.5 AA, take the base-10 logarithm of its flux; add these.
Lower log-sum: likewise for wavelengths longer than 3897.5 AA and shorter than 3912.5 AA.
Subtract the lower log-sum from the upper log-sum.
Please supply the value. -0.2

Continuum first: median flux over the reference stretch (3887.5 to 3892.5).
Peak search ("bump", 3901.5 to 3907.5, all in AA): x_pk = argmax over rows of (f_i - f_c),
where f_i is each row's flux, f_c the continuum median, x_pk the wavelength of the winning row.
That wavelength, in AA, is 3905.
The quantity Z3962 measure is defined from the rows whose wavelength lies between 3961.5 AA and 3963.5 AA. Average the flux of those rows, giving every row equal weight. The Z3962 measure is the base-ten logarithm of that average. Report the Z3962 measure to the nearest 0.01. 1.06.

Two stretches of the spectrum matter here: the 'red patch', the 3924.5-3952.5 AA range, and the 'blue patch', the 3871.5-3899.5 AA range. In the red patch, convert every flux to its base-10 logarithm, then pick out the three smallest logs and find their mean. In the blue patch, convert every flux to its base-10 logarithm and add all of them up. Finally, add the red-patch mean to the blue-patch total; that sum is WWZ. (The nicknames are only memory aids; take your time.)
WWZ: 31.4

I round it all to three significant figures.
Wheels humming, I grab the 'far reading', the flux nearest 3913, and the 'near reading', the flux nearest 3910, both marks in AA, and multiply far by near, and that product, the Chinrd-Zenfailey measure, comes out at 128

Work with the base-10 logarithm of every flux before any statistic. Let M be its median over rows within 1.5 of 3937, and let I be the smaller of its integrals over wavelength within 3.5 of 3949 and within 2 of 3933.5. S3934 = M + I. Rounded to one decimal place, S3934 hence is 5.1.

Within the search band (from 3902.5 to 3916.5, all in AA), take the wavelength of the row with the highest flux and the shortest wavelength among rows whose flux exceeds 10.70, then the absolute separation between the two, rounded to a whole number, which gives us 2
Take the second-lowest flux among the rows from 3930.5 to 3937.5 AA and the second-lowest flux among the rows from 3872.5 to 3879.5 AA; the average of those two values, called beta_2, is 11.1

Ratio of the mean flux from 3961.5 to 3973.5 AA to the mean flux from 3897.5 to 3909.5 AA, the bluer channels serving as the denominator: 1.00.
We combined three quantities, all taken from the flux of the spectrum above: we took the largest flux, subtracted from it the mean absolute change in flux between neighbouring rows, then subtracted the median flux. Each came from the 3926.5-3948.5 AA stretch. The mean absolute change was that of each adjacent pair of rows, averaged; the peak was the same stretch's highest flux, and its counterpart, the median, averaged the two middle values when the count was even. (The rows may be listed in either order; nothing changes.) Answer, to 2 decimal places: 0.56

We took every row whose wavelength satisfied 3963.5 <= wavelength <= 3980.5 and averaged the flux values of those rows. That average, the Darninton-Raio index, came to 10.9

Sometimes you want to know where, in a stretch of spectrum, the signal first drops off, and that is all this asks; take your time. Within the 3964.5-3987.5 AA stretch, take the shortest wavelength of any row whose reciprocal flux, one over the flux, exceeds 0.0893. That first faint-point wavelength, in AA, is 3967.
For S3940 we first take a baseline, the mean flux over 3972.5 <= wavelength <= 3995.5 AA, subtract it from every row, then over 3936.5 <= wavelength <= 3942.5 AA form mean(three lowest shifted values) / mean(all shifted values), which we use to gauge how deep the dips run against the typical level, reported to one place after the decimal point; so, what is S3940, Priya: 2.4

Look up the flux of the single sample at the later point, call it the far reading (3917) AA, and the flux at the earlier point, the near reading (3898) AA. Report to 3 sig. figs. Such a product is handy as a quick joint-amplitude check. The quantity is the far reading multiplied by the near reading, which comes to 118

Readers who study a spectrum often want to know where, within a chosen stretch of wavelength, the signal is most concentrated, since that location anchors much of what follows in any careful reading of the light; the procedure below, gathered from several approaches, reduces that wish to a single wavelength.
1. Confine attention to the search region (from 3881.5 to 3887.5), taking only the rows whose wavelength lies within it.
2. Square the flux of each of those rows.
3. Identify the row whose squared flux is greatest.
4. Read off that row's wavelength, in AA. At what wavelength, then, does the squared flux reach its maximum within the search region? 3886 AA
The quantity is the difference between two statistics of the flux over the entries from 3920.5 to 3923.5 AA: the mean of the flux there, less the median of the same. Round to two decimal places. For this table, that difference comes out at -0.10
